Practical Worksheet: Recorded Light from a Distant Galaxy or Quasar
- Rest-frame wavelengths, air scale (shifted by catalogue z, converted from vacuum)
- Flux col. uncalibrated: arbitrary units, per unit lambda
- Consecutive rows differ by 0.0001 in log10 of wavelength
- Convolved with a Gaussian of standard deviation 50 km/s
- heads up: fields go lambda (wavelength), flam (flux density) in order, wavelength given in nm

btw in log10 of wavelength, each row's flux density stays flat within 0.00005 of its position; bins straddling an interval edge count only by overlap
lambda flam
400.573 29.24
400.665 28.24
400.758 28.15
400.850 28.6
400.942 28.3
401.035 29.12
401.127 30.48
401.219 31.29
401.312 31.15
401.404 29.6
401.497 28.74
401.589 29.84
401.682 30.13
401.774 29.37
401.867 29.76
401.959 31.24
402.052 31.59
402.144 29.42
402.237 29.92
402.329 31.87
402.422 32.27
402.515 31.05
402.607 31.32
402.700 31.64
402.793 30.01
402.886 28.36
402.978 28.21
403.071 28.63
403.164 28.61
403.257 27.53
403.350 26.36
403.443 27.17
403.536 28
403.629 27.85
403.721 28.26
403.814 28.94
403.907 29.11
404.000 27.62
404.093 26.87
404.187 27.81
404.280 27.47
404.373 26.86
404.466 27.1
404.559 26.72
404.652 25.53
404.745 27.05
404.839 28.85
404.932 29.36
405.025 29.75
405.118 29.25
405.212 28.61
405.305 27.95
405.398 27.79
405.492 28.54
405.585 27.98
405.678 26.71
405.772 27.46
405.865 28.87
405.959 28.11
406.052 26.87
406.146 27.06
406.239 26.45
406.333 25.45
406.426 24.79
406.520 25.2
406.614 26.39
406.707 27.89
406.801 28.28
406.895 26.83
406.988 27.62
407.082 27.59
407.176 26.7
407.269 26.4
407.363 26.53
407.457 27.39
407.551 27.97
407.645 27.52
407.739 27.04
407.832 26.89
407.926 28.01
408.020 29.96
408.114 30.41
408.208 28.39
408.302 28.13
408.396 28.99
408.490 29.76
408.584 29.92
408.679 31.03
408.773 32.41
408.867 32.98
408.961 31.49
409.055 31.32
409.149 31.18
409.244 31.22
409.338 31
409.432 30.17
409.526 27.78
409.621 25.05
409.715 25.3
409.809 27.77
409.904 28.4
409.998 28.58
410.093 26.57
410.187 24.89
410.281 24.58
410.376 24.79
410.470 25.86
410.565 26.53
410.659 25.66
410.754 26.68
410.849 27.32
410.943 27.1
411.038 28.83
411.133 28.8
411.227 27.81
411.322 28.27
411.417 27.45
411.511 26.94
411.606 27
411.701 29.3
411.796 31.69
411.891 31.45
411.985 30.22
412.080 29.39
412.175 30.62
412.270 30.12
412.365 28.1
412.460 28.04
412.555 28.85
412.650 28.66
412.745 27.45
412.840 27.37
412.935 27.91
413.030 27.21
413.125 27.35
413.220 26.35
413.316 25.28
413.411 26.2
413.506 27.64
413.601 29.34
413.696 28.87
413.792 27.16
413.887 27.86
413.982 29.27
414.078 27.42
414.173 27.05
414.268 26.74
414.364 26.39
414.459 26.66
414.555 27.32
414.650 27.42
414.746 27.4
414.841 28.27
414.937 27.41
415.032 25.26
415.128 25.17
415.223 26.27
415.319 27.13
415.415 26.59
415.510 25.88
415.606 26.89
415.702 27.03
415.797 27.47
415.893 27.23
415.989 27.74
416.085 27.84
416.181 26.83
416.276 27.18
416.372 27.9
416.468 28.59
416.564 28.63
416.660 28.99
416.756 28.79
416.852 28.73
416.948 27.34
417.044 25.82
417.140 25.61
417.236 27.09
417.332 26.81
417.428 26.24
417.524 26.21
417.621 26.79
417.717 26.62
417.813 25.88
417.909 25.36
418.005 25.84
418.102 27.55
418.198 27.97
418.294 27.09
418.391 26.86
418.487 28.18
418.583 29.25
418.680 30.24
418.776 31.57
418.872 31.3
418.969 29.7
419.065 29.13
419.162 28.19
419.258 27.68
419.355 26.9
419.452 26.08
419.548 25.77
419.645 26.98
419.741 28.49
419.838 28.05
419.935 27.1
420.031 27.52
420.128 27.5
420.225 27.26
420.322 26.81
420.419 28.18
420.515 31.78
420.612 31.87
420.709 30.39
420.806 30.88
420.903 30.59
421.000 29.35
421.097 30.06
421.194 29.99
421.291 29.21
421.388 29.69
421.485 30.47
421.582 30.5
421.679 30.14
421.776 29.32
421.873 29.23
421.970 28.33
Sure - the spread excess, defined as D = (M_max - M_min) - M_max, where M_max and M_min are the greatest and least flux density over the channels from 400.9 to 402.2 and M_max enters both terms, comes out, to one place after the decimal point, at -28.3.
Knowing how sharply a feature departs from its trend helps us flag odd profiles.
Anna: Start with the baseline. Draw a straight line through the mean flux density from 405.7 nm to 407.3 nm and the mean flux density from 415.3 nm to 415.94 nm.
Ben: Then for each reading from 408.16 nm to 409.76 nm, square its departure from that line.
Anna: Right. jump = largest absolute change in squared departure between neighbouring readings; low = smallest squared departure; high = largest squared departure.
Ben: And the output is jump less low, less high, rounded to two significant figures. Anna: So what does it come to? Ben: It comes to -22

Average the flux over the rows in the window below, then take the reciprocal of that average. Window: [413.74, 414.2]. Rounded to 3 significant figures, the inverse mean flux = 0.0360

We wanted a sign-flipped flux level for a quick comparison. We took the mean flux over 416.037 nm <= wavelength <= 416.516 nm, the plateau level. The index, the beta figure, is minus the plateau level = -27.7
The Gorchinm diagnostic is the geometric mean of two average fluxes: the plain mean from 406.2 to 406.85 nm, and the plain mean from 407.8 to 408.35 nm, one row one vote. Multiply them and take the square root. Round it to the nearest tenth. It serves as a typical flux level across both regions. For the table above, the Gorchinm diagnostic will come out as 27.5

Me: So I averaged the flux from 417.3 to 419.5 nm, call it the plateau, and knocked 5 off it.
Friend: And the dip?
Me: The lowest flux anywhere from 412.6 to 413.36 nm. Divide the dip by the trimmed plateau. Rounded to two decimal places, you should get 1.11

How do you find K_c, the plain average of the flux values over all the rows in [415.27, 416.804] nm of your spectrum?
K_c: 27.5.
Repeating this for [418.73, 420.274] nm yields 28.1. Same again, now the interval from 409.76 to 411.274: 26.9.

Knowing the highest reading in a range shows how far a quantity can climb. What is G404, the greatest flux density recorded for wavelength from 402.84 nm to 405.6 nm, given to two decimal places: 29.75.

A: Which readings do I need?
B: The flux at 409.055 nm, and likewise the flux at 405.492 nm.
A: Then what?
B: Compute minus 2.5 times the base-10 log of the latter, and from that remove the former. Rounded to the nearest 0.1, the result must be -35.0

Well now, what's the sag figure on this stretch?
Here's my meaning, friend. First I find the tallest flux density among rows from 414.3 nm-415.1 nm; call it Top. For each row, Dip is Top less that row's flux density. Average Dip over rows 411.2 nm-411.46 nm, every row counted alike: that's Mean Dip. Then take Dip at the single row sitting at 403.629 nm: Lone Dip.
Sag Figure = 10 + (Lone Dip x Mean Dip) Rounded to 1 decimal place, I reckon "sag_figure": 10.2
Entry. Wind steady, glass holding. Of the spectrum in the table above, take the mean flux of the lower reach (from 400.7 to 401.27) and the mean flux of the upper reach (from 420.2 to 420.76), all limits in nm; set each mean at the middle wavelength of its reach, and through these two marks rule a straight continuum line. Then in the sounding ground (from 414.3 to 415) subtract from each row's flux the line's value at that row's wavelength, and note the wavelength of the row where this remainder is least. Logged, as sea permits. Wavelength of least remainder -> 414.364 nm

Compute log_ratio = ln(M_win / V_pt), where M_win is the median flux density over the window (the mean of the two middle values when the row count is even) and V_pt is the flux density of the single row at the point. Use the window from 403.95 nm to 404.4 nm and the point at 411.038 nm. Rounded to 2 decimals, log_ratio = -0.05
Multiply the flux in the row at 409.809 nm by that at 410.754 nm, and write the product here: 741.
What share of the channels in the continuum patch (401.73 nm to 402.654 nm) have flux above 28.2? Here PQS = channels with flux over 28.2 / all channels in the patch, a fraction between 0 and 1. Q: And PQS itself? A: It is 1.0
